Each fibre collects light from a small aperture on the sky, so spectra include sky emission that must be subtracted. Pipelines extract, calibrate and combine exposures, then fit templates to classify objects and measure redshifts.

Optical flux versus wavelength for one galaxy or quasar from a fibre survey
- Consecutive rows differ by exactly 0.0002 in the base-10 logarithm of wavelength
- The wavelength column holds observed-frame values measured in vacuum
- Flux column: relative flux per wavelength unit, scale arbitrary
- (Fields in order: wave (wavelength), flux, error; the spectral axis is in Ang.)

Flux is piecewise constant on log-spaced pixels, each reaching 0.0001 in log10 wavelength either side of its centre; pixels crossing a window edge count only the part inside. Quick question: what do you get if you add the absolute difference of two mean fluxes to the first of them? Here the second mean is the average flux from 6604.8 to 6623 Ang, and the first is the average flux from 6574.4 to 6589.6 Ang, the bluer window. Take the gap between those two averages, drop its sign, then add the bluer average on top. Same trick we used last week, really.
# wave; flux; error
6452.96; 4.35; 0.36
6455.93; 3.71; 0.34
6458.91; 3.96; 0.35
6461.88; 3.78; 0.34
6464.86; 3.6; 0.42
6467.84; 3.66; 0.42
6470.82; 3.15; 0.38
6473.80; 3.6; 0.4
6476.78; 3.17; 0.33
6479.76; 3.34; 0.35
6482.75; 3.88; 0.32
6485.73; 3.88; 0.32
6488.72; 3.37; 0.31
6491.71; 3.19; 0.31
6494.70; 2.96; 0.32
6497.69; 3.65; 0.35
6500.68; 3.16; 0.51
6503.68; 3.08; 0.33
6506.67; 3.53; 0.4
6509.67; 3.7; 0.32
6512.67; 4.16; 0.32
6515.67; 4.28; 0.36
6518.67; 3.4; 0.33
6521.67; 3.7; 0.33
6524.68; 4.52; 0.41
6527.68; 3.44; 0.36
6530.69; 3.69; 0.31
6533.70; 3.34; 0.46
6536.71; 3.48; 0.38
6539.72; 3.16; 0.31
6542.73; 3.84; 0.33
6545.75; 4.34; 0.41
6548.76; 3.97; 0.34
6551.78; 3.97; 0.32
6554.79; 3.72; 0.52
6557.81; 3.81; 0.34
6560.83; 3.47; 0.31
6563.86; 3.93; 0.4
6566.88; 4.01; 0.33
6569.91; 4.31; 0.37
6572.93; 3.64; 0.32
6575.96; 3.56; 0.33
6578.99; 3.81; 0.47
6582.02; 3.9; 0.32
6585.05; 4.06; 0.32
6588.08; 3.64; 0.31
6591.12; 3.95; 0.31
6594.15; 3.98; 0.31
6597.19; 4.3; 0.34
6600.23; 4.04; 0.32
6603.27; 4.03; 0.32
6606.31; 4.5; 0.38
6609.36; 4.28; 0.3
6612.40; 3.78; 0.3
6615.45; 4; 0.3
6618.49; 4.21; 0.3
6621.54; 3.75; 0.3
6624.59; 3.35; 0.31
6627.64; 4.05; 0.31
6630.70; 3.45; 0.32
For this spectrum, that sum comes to 4.09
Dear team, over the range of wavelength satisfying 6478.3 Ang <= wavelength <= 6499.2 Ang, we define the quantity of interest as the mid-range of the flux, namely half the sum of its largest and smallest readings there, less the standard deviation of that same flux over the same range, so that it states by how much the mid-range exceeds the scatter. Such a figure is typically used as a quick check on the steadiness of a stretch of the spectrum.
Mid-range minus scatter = 3.1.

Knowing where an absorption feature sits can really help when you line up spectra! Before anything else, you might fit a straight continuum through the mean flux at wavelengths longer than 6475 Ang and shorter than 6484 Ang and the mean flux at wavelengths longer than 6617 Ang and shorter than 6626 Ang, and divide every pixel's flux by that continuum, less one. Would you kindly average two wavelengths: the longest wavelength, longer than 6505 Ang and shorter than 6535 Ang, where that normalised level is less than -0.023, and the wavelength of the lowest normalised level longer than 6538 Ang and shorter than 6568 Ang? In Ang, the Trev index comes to 6536.7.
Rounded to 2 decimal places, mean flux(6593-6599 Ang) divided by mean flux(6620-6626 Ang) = 1.17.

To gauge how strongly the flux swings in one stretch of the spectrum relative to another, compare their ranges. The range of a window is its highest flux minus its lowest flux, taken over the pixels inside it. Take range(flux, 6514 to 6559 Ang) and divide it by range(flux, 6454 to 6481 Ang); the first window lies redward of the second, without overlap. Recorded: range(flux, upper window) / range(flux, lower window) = 1.68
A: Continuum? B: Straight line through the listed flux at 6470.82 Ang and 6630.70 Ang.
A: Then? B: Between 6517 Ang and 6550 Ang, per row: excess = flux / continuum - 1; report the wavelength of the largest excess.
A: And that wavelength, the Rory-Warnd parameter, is 6524.68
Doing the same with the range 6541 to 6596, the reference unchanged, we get 6545.75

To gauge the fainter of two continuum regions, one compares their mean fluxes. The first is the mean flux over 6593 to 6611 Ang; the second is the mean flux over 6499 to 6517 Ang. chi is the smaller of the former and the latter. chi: 3.65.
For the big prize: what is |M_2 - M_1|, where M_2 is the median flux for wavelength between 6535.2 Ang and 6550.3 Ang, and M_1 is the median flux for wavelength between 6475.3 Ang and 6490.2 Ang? 0.5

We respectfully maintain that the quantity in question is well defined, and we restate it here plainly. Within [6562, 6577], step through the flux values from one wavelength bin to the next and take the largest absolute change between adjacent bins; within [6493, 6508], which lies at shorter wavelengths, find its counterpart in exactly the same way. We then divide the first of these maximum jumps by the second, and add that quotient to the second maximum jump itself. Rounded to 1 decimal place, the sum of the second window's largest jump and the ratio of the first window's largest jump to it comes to 1.7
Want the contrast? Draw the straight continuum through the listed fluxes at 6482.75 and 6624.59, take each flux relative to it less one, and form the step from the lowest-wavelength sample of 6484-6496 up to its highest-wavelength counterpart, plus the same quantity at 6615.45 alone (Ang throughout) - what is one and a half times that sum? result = -0.07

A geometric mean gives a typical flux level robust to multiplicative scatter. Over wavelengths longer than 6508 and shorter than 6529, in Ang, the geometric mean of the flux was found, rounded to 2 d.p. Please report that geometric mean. 3.87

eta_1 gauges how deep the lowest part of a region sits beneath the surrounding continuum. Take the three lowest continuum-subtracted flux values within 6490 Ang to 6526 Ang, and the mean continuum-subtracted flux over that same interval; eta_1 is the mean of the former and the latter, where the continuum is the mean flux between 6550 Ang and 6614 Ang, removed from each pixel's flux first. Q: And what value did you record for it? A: -0.60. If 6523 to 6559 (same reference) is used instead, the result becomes -0.39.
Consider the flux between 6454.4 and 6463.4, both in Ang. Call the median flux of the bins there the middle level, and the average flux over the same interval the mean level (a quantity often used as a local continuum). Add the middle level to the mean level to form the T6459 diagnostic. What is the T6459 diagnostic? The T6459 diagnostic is 7.6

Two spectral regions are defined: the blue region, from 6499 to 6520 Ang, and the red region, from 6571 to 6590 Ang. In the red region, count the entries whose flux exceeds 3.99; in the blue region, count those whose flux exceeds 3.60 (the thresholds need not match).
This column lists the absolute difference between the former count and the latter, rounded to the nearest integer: 2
